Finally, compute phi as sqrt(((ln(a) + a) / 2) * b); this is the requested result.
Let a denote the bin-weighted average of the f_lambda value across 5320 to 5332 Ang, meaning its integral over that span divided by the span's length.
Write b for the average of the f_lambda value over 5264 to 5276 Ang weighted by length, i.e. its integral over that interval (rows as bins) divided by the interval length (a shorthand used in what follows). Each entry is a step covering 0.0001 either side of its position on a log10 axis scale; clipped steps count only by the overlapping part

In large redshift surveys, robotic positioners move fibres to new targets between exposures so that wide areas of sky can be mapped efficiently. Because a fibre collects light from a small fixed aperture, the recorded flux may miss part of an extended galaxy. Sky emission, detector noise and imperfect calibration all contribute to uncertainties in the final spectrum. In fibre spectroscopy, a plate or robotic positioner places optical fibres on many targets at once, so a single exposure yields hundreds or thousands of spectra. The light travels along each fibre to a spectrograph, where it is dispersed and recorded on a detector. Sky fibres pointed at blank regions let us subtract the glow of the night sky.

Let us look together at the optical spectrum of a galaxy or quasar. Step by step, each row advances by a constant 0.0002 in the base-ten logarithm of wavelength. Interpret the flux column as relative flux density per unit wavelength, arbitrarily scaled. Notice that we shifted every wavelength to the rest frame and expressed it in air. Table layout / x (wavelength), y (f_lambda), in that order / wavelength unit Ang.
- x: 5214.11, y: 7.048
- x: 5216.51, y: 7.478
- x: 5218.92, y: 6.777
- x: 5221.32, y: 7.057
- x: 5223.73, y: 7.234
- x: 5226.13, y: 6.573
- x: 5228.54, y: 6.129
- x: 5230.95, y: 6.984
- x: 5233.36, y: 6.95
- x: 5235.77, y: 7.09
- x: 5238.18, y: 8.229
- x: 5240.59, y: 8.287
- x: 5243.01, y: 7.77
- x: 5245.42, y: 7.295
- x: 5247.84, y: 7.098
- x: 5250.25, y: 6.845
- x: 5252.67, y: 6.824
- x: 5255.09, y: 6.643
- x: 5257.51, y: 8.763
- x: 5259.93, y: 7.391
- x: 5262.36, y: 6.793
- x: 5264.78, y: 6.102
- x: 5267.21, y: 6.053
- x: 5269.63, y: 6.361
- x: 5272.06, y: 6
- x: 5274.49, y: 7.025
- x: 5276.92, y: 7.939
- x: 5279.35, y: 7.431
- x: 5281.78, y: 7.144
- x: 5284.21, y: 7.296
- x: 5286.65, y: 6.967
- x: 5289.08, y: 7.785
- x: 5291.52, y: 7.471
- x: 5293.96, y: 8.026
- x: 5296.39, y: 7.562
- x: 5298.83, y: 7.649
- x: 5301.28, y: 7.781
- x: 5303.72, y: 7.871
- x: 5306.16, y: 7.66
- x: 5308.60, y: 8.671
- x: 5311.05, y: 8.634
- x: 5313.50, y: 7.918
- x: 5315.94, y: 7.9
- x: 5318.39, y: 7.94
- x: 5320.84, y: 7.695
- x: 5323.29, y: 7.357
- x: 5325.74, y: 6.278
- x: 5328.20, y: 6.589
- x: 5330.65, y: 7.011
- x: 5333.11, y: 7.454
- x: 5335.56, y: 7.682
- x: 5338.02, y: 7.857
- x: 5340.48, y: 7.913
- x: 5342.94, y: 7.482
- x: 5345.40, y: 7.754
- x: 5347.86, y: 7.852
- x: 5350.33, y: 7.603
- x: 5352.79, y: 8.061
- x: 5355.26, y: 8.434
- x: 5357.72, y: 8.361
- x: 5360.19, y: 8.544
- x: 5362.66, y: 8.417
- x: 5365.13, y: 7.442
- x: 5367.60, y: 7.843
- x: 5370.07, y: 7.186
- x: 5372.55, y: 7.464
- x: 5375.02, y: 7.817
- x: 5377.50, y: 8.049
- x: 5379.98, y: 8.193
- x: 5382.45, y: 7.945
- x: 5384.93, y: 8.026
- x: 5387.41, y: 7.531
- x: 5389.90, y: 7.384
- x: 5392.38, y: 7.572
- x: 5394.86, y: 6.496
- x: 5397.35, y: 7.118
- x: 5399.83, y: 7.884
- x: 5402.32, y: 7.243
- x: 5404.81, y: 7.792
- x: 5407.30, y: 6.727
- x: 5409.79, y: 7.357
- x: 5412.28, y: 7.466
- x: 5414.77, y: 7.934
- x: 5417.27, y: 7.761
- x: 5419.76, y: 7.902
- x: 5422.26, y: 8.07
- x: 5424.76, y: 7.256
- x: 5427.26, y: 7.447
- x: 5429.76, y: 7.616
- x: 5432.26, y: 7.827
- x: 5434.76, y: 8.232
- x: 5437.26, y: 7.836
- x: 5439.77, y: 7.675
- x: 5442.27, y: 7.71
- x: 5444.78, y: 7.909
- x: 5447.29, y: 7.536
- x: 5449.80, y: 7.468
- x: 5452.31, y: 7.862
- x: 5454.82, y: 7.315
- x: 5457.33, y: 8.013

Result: 5.32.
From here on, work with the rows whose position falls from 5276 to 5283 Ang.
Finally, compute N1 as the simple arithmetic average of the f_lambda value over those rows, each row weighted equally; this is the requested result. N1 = 7.50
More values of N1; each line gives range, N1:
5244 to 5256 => 6.94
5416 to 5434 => 7.70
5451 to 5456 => 7.59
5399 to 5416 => 7.49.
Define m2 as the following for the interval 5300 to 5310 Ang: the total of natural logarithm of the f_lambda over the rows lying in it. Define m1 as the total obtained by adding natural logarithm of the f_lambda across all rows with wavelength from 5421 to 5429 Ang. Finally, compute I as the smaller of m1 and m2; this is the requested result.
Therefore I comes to 6.08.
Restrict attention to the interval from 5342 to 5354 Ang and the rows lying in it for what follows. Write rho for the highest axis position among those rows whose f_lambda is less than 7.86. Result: 5350.33 Ang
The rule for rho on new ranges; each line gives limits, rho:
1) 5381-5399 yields 5397.35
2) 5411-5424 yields 5417.27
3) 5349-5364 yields 5350.33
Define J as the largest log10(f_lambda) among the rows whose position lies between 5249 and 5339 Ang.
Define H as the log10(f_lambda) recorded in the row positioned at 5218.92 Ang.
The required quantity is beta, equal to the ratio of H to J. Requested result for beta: 0.88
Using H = 0.83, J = 0.943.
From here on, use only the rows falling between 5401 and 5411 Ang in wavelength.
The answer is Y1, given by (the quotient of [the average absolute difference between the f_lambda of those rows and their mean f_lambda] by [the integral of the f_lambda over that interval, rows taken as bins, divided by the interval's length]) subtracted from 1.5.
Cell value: 1.460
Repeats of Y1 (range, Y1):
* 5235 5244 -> 1.447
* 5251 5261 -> 1.408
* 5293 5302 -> 1.481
